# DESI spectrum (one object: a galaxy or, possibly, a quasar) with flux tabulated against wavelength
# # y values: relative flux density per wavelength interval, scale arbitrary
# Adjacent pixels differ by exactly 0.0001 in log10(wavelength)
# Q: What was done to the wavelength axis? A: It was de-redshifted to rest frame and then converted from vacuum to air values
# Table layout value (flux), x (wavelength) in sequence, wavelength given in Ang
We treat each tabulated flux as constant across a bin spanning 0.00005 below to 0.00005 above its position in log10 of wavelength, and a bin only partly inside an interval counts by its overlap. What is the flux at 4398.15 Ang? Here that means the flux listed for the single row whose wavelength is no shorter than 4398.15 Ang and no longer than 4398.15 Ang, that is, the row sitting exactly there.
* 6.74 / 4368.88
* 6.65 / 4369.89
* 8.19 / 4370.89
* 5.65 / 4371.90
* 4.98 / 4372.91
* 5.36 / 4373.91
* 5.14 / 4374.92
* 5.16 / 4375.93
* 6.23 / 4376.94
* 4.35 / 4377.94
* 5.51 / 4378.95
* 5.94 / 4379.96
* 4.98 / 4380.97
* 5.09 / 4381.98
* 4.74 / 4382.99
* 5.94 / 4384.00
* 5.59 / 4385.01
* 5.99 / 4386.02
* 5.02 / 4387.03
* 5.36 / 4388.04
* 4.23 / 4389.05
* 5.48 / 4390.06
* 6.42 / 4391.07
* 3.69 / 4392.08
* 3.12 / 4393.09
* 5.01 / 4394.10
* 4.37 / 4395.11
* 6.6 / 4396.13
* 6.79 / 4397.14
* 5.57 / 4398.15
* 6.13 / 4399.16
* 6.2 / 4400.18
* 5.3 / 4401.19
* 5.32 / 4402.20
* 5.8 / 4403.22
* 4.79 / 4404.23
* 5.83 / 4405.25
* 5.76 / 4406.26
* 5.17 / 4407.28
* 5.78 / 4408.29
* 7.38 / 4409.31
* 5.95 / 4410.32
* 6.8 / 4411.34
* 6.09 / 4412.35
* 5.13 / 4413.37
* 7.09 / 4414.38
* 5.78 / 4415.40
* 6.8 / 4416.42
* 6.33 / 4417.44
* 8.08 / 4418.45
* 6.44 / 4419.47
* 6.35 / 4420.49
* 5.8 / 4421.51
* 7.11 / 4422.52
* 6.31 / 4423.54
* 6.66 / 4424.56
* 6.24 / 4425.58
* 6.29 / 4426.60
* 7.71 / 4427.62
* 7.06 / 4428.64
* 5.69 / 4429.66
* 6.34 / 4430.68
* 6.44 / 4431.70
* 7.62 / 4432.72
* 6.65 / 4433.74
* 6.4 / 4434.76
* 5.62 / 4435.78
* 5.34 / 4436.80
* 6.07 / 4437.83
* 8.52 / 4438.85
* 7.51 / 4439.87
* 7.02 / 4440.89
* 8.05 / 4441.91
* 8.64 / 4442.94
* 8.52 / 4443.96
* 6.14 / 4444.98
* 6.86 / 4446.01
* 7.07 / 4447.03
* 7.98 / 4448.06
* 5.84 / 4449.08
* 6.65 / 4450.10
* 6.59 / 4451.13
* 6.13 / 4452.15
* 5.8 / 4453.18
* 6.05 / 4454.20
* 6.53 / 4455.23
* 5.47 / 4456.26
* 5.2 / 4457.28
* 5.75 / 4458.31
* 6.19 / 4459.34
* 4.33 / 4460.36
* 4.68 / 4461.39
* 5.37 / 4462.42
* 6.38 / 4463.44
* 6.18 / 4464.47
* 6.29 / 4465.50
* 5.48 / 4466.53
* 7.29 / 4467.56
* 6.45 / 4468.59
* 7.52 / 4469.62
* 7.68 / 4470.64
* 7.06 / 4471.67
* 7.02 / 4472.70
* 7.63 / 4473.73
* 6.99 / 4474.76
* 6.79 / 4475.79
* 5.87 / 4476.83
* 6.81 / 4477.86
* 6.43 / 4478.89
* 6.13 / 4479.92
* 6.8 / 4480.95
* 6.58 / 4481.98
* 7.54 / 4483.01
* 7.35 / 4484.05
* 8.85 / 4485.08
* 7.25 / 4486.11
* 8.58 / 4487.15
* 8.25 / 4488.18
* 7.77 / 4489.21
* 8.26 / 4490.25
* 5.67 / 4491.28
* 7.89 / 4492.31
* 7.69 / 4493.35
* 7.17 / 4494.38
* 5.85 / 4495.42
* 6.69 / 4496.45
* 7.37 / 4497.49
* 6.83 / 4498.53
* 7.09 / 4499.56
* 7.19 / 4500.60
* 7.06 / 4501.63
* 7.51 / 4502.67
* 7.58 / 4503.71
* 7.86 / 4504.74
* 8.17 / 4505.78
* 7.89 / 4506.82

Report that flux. 5.57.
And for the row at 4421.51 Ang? 5.8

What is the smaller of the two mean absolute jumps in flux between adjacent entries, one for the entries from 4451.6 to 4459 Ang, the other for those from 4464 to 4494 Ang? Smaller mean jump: 0.49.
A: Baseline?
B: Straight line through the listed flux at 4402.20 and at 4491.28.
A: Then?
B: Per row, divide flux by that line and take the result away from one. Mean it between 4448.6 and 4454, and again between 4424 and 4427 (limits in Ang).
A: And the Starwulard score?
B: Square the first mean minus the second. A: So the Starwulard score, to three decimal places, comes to 0.003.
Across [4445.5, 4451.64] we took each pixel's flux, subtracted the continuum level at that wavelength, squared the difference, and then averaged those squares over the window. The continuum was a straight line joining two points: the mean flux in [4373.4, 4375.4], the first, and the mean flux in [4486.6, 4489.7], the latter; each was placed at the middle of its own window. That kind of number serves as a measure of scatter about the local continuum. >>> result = 0.5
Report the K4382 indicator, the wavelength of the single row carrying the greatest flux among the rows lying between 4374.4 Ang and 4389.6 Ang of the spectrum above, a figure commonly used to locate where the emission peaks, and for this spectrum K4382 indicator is 4376.94 Ang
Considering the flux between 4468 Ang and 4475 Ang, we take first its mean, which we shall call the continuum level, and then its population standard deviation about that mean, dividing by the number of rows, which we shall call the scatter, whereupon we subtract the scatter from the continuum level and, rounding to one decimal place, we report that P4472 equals 6.8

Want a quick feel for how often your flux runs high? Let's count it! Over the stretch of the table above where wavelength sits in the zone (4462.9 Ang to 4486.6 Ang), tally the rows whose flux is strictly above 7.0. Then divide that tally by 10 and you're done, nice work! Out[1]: 1.00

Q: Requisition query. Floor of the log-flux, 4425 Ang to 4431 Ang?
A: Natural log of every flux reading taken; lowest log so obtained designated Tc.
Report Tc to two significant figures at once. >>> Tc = 1.7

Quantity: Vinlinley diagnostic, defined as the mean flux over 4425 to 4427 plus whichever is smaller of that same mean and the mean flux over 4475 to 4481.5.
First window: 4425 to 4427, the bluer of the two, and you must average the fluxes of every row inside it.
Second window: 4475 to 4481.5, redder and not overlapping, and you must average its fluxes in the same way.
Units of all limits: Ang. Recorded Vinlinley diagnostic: 12.5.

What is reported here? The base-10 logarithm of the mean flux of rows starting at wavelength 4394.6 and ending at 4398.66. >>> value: 0.77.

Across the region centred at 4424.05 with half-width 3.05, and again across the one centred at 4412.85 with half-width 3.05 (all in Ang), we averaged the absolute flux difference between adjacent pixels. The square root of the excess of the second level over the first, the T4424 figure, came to 0.76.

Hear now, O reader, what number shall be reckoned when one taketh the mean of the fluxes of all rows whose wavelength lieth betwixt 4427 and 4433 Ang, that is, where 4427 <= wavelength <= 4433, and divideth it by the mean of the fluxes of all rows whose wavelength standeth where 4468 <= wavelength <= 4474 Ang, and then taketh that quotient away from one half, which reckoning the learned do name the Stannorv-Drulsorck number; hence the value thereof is -0.44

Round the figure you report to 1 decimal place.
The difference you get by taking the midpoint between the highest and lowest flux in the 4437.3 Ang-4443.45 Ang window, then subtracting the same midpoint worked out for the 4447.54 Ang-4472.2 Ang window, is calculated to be 1.2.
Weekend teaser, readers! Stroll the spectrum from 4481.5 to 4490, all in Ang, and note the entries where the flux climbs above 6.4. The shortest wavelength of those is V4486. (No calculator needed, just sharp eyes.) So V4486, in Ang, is 4481.98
